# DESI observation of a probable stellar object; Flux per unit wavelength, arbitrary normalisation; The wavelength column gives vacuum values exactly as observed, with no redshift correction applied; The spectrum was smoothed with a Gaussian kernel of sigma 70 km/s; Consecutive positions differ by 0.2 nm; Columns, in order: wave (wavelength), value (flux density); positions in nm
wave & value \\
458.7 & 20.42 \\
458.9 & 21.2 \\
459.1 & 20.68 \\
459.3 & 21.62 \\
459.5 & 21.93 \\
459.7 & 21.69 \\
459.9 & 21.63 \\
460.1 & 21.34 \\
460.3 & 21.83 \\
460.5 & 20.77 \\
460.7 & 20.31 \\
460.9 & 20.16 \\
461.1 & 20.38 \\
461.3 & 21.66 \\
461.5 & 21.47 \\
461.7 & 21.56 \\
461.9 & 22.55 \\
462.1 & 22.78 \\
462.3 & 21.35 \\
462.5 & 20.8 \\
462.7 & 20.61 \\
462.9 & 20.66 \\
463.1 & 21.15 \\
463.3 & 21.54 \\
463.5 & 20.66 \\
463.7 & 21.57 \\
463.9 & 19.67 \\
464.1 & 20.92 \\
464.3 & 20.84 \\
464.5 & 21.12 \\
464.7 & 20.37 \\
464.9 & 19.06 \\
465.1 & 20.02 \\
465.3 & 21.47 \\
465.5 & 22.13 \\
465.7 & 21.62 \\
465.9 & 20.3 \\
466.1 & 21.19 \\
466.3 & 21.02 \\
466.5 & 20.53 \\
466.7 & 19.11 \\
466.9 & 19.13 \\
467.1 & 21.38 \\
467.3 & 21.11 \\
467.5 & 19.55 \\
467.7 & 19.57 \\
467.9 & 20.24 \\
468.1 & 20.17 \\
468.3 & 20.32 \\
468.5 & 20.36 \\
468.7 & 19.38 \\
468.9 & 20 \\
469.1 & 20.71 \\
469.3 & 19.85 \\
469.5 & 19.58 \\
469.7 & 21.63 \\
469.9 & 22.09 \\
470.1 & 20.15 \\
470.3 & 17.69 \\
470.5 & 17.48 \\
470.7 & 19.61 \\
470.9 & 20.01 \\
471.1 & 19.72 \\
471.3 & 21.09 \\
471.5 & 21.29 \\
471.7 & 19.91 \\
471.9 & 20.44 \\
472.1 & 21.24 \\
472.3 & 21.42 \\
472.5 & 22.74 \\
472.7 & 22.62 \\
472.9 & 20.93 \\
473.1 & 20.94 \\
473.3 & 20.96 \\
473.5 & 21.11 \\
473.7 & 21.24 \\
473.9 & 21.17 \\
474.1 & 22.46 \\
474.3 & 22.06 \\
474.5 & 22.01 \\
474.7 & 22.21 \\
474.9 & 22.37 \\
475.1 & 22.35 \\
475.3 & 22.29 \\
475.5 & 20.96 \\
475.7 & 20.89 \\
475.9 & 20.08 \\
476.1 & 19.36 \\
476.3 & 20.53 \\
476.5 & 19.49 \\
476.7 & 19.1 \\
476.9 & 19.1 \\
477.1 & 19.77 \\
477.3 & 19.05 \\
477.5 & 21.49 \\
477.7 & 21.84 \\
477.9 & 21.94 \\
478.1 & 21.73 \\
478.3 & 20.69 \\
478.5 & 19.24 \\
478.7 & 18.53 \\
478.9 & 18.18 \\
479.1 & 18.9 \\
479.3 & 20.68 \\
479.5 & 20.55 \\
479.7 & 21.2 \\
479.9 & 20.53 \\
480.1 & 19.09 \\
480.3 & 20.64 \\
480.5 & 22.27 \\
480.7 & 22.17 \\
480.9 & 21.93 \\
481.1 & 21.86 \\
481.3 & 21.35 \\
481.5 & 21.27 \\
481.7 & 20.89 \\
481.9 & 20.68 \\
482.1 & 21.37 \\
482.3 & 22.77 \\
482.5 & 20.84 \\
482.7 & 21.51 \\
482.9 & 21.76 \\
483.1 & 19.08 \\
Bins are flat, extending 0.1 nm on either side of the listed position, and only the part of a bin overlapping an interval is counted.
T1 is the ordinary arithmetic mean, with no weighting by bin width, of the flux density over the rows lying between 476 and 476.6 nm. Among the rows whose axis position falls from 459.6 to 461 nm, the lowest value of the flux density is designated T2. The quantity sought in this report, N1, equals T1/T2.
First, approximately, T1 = 19.8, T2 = 20.16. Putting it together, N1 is 0.98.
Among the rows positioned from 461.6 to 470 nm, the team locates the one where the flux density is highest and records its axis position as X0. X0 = 462.1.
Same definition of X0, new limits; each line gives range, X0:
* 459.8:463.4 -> 462.1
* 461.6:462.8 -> 462.1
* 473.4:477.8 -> 474.1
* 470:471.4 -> 471.3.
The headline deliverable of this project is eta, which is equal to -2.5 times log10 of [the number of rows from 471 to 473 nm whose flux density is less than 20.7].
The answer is -1.2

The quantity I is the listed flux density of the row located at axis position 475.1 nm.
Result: 22.35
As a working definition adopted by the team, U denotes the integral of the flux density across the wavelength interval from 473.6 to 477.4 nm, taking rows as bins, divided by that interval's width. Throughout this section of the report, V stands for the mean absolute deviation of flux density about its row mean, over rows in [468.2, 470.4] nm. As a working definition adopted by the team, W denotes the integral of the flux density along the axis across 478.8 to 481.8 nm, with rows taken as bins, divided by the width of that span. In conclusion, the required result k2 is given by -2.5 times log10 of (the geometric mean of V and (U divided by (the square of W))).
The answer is 1.78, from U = 20.9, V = 0.78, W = 20.8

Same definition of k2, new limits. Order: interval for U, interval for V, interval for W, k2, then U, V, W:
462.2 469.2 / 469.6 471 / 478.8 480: 1.46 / 20.6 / 1.33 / 20.0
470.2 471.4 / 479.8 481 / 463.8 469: 1.66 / 19.3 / 1.02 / 20.4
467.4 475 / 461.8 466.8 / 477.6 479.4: 1.83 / 20.7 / 0.67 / 20.2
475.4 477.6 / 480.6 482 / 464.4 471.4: 2.06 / 20.0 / 0.46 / 20.3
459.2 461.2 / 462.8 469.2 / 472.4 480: 1.86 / 21.2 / 0.67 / 20.8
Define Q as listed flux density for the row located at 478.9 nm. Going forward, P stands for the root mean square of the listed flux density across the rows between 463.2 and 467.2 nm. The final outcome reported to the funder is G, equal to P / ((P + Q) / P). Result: 11.0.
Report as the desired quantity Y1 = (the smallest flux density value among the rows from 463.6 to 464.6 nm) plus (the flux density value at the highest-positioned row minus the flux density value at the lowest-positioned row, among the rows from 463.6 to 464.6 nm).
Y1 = 19.2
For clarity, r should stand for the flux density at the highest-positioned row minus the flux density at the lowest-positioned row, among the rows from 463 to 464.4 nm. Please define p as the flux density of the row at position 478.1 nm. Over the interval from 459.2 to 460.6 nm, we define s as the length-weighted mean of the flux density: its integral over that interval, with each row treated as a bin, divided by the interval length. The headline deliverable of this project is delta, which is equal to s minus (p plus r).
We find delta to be 0.1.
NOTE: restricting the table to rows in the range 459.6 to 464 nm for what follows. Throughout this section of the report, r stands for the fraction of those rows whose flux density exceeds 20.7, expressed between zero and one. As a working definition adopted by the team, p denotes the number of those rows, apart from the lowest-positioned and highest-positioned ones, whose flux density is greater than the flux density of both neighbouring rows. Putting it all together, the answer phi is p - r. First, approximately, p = 5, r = 0.68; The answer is 4.32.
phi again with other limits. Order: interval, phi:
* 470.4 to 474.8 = 4.27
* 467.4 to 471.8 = 5.77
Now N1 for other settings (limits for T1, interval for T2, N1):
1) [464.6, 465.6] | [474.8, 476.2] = 1.06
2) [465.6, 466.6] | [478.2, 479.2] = 1.15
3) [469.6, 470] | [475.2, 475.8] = 1.05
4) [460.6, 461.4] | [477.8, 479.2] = 1.13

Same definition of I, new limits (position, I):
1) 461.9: 22.55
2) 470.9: 20.01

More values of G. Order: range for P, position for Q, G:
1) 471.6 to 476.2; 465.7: 10.6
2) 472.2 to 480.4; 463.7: 10.2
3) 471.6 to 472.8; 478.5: 11.3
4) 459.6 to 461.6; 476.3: 10.7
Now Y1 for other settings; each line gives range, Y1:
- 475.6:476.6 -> 18.0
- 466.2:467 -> 17.2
